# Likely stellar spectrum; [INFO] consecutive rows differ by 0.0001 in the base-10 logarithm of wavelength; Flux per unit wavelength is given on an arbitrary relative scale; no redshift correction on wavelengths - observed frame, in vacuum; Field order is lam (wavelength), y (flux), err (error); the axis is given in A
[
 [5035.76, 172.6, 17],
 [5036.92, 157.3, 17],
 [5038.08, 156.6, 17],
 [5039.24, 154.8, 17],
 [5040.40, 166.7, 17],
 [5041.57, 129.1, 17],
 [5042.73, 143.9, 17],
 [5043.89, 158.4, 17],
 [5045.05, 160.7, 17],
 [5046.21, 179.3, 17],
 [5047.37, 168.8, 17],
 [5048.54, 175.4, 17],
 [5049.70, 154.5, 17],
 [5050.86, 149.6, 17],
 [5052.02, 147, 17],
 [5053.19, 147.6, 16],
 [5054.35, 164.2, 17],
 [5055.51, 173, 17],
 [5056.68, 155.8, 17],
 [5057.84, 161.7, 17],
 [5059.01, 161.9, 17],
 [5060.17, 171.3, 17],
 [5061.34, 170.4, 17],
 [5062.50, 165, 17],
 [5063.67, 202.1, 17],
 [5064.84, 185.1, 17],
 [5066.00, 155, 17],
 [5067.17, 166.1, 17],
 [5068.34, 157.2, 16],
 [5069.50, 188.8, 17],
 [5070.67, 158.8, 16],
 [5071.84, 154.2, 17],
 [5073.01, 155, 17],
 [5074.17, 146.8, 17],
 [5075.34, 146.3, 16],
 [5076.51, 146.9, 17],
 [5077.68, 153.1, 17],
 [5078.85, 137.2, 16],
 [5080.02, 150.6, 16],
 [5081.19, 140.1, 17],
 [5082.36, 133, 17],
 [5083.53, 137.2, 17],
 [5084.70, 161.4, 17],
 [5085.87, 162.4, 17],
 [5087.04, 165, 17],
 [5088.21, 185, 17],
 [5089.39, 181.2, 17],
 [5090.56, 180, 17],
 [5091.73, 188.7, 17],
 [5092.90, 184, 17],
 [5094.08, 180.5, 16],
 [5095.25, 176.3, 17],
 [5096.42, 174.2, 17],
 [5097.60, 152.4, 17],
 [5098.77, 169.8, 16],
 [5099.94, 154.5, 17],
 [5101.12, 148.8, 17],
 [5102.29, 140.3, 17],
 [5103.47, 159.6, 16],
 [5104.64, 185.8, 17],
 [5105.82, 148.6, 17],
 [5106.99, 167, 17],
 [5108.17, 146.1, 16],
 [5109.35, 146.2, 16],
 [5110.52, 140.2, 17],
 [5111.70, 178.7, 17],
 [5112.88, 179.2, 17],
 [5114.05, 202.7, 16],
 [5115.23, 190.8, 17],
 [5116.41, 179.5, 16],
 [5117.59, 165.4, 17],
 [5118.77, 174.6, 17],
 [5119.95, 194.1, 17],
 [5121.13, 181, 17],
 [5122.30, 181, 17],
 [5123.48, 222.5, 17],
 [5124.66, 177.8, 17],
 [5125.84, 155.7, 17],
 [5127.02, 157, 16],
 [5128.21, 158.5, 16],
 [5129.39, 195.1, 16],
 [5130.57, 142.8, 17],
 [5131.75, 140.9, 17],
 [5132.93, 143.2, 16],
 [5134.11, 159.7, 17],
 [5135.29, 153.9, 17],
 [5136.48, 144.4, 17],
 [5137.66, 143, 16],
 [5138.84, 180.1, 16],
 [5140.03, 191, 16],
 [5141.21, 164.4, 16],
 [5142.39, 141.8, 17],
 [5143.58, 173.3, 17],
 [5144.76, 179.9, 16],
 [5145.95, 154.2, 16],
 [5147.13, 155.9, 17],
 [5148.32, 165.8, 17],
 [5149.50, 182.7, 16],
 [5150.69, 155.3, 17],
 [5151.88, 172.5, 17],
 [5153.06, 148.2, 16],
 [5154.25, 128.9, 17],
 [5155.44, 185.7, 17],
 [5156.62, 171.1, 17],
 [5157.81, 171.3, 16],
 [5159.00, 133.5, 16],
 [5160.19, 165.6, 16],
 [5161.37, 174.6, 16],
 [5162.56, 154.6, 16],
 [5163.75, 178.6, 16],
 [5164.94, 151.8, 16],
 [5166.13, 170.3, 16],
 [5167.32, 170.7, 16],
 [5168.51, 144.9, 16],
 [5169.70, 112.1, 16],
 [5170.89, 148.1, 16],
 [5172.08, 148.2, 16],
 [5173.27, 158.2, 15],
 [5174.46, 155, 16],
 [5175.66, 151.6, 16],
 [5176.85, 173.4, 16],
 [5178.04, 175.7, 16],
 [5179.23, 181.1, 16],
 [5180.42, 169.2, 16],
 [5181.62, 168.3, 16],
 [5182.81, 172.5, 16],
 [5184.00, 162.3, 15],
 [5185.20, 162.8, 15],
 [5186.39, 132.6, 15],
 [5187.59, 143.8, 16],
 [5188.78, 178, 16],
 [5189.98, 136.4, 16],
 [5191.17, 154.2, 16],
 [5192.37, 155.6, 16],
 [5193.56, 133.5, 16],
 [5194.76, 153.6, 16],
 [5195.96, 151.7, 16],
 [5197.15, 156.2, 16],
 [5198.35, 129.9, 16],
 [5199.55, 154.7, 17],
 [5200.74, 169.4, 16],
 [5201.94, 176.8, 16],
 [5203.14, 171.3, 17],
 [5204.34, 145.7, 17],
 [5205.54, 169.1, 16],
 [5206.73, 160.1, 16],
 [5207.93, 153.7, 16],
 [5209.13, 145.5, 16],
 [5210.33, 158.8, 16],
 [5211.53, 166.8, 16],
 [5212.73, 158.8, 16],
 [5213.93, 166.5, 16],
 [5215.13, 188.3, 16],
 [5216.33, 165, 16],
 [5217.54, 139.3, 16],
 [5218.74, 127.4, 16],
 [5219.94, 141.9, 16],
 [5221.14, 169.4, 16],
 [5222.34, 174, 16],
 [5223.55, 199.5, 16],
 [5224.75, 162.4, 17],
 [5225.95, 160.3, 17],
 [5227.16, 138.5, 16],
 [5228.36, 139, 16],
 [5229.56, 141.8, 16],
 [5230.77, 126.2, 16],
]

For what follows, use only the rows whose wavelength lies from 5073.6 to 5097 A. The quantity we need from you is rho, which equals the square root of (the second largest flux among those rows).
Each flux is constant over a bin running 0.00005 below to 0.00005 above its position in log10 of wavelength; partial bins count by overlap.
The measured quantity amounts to 13.6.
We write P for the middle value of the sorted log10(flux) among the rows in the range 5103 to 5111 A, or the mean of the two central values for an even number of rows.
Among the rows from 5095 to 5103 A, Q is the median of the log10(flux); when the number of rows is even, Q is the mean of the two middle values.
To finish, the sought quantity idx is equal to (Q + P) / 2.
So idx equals 2.18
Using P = 2.17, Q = 2.19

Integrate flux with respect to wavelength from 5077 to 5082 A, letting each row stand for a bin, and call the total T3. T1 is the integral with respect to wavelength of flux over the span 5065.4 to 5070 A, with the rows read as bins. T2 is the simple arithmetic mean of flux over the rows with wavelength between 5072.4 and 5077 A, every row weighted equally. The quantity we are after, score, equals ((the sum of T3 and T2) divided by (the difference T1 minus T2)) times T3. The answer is 1020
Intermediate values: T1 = 767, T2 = 149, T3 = 723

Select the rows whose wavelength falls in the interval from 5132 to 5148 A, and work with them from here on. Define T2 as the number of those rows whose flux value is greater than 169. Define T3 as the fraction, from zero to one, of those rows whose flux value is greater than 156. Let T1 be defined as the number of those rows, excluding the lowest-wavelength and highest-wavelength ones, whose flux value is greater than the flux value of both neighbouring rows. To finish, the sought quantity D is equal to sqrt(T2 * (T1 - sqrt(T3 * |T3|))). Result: 3.2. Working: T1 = 3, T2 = 4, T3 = 0.46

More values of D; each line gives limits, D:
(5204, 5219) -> 2.2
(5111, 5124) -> 3.2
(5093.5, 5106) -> 2.7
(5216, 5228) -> 1.1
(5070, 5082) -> 0.0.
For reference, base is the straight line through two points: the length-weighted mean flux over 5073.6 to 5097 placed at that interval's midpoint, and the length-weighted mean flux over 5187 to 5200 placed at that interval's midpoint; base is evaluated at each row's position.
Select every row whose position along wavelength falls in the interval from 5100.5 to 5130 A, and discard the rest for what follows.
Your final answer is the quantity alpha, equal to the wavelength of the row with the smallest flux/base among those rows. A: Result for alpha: 5102.29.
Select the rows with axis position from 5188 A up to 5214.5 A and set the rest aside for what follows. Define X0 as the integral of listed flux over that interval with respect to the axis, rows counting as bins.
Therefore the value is 4149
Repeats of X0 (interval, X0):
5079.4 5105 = 4196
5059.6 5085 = 4018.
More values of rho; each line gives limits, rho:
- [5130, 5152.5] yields 13.5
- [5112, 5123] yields 13.9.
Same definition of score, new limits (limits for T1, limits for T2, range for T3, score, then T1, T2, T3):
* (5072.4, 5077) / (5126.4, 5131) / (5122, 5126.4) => 1519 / 685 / 163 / 812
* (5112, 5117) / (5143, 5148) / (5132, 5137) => 887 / 937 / 166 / 749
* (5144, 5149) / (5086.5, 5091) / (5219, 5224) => 1313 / 824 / 178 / 837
